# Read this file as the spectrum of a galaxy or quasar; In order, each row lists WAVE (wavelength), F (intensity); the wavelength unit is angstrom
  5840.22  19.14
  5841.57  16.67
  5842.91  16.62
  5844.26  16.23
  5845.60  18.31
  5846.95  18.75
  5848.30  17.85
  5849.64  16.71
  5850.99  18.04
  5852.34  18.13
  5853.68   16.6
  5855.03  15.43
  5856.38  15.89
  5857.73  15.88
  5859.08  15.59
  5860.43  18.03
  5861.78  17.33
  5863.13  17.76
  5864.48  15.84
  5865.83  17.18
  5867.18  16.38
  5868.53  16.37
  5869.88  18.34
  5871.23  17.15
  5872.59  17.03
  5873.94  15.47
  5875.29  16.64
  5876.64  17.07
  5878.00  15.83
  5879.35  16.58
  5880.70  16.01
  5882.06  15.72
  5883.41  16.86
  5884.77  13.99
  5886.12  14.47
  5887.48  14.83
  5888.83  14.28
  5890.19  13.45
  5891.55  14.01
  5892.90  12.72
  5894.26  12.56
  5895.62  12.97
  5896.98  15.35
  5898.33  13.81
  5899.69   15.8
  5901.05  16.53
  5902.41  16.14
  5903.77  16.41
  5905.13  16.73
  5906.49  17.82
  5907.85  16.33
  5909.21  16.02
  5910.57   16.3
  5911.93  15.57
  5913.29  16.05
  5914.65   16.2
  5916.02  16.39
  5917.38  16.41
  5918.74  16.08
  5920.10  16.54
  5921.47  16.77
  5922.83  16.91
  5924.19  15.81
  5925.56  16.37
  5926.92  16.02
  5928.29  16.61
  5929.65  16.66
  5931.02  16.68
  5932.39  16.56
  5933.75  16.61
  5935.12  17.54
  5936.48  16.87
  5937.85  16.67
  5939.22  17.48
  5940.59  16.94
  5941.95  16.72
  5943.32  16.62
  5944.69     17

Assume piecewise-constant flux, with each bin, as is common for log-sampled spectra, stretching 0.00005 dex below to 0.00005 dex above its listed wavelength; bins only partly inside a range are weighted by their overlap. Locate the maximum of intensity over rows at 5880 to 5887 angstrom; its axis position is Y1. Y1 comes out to 5883.41 angstrom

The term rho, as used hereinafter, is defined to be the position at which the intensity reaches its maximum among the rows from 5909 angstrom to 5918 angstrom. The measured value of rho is 5917.38 angstrom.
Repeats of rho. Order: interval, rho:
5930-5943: 5935.12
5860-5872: 5869.88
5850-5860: 5852.34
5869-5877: 5869.88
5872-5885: 5876.64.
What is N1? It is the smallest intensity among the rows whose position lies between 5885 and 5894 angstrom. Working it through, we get 12.72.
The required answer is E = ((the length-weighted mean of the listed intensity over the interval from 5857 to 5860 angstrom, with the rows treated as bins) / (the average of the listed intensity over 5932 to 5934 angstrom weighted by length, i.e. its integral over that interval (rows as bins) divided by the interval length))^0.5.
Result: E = 0.98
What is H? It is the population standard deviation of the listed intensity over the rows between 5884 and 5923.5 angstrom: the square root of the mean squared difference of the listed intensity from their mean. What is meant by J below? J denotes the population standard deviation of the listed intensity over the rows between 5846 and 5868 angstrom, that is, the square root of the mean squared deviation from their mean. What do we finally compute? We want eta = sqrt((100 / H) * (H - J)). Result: 5.1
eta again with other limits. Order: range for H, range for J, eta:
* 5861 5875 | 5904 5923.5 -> 6.2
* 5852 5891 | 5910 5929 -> 8.4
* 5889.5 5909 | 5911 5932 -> 8.8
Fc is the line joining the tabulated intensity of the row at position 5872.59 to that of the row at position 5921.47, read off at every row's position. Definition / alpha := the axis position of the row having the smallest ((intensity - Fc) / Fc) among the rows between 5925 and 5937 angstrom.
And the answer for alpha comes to 5926.92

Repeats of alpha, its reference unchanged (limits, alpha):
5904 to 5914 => 5911.93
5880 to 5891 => 5890.19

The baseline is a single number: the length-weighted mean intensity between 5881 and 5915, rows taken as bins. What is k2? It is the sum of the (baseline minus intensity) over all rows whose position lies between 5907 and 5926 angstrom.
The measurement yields -14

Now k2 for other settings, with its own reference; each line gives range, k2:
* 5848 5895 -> -29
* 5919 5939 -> -19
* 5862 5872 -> -12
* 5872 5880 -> -7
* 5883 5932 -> -14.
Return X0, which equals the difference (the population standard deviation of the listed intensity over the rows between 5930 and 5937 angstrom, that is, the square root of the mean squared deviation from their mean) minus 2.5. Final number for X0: -2.14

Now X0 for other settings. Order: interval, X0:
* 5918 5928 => -2.12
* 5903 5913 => -1.85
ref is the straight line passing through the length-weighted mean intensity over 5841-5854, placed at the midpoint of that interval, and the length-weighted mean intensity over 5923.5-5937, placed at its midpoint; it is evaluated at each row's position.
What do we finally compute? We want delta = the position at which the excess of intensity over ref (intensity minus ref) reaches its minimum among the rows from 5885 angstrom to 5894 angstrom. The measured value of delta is 5892.90 angstrom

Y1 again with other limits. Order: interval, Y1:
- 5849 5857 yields 5852.34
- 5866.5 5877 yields 5869.88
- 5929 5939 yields 5935.12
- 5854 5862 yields 5860.43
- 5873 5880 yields 5876.64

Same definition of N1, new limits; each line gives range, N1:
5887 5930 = 12.56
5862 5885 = 13.99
